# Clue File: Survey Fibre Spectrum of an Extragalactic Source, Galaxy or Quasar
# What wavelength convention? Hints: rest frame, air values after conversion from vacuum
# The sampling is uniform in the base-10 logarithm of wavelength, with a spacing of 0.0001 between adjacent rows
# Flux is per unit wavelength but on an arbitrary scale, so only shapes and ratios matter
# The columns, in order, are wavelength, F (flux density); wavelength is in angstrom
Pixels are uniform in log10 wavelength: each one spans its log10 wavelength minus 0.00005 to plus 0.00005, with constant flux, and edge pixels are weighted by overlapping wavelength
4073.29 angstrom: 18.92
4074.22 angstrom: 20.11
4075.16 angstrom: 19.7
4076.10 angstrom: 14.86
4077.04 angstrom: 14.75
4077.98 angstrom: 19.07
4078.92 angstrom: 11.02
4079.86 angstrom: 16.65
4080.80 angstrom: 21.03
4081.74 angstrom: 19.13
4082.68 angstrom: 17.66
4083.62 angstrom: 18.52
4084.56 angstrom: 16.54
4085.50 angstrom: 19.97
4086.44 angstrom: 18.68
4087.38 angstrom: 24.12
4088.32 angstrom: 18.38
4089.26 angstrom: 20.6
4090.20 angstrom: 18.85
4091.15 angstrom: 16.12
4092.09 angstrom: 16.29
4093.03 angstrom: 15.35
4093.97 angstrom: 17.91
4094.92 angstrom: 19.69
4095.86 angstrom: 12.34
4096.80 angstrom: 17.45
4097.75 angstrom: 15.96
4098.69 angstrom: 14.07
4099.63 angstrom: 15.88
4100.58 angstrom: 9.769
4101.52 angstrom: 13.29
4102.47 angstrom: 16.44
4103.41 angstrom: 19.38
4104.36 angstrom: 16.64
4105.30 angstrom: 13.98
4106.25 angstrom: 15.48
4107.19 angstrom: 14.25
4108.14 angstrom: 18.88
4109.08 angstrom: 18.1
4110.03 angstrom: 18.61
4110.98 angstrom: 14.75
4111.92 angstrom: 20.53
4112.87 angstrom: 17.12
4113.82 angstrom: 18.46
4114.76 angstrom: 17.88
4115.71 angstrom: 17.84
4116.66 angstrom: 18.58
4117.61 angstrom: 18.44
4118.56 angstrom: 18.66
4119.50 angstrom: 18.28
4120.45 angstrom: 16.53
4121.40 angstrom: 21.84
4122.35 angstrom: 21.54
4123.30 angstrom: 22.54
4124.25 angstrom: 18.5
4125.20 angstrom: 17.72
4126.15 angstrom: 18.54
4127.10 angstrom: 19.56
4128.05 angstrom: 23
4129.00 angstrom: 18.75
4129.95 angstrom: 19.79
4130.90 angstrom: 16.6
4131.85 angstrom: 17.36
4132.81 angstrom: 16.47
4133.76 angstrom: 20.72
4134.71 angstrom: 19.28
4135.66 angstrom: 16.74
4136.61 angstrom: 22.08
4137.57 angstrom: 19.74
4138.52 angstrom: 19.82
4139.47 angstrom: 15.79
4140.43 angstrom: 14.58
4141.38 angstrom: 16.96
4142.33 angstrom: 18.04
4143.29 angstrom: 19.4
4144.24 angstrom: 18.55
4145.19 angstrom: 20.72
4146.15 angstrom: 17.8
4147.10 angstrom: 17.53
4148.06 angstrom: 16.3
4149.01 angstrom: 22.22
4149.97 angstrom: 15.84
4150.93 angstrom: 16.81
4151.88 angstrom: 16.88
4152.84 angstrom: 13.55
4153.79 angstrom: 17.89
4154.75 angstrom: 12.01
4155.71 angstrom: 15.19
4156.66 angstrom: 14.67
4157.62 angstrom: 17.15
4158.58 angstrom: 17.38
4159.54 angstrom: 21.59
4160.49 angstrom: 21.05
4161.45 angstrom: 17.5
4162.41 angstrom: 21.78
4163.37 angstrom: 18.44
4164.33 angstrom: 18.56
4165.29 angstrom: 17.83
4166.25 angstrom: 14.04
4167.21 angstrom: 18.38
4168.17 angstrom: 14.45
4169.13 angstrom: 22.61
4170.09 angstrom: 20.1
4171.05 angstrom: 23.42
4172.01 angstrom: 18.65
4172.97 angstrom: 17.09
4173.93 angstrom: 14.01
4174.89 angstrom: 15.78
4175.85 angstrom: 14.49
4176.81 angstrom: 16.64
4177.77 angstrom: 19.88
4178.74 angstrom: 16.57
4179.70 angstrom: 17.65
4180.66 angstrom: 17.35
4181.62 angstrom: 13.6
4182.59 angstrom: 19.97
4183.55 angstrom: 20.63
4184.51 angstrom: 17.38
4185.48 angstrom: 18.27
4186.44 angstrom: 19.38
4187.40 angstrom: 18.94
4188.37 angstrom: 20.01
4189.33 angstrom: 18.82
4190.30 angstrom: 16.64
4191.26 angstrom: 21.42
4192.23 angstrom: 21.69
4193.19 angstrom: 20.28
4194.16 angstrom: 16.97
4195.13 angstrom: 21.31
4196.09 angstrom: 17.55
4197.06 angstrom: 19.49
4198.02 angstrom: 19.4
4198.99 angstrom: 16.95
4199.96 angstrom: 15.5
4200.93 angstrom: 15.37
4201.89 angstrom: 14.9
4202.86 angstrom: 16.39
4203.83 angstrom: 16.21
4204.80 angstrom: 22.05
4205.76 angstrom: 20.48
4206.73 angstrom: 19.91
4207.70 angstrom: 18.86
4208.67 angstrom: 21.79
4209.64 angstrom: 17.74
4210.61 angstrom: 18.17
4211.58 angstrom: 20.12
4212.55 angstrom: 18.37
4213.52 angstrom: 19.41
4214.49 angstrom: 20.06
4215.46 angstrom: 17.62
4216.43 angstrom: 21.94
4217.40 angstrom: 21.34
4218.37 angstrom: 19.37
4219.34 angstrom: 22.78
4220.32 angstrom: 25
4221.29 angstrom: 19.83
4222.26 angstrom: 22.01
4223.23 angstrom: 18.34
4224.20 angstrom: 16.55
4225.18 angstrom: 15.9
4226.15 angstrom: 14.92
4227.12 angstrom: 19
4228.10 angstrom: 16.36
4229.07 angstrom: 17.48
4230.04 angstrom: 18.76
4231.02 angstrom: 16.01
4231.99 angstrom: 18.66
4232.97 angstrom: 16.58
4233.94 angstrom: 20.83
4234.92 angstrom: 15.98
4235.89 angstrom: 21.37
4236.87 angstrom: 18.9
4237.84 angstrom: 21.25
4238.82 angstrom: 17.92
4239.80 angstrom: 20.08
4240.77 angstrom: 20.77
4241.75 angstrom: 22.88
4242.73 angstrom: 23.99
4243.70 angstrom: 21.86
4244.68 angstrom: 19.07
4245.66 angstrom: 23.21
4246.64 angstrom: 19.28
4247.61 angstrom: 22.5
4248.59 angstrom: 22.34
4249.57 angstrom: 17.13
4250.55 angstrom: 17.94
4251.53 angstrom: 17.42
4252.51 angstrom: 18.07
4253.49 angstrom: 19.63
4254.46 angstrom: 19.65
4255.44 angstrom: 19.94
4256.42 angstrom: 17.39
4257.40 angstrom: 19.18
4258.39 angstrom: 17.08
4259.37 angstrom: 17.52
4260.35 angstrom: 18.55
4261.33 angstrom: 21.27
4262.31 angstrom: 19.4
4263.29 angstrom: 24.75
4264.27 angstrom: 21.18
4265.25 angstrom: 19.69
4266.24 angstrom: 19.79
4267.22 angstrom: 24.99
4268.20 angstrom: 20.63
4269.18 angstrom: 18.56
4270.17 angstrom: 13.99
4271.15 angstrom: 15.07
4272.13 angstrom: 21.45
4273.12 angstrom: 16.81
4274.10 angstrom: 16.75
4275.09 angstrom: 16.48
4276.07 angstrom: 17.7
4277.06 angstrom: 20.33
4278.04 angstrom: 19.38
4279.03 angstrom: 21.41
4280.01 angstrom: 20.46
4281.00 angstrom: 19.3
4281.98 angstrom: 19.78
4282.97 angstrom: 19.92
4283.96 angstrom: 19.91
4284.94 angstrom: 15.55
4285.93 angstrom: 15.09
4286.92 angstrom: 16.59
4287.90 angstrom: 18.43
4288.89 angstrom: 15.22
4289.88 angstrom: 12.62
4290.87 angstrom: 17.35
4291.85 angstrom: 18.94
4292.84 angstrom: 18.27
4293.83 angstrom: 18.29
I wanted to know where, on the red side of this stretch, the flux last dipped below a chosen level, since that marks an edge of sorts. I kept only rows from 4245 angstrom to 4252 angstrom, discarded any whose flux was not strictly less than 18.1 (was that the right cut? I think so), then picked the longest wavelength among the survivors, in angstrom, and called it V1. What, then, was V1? 4251.53 angstrom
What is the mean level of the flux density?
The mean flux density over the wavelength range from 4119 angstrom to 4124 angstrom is 20.1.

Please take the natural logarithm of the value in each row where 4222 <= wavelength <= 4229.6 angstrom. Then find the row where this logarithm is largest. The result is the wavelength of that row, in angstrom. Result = 4222.26 angstrom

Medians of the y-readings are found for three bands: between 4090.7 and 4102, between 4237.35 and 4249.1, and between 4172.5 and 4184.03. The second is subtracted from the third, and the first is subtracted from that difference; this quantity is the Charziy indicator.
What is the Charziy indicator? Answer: -20.6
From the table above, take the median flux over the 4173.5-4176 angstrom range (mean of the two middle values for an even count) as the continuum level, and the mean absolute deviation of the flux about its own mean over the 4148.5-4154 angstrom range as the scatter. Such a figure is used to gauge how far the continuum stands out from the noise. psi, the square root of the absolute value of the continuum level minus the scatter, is 3.55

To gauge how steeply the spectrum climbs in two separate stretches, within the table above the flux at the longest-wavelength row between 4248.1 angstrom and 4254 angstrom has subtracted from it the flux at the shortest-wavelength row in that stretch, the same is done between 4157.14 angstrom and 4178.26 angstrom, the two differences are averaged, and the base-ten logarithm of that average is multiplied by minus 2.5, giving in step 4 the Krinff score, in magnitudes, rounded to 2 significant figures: 5.0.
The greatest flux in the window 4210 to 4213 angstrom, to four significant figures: 20.12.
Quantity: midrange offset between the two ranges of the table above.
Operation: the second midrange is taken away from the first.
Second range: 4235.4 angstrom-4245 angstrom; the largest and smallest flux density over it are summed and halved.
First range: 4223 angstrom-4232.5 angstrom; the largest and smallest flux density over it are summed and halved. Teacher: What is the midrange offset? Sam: -4.0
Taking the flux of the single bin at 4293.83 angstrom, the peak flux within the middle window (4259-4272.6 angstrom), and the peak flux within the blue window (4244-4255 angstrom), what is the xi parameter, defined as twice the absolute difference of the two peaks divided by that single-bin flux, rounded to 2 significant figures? 0.19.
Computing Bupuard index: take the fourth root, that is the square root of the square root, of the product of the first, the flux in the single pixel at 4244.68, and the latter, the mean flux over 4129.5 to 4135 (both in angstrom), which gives 4.3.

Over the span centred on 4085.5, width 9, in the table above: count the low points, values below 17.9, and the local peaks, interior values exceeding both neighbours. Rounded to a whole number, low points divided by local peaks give 1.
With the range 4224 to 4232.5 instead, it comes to 3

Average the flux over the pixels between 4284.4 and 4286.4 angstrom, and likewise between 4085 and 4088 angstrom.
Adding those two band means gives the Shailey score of 36.2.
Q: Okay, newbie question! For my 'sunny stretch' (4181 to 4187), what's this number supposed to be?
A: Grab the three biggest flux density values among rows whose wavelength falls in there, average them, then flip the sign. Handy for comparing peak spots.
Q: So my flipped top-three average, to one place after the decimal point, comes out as -20.0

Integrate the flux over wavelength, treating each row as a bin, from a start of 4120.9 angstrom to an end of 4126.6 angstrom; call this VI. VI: 115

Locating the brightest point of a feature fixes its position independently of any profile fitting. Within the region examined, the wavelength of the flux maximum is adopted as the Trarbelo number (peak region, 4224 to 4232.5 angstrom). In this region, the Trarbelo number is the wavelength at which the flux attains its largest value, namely 4227.12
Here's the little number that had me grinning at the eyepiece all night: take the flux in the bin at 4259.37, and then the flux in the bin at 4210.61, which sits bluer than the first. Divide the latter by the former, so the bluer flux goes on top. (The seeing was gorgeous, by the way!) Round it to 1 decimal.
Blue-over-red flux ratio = 1.0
